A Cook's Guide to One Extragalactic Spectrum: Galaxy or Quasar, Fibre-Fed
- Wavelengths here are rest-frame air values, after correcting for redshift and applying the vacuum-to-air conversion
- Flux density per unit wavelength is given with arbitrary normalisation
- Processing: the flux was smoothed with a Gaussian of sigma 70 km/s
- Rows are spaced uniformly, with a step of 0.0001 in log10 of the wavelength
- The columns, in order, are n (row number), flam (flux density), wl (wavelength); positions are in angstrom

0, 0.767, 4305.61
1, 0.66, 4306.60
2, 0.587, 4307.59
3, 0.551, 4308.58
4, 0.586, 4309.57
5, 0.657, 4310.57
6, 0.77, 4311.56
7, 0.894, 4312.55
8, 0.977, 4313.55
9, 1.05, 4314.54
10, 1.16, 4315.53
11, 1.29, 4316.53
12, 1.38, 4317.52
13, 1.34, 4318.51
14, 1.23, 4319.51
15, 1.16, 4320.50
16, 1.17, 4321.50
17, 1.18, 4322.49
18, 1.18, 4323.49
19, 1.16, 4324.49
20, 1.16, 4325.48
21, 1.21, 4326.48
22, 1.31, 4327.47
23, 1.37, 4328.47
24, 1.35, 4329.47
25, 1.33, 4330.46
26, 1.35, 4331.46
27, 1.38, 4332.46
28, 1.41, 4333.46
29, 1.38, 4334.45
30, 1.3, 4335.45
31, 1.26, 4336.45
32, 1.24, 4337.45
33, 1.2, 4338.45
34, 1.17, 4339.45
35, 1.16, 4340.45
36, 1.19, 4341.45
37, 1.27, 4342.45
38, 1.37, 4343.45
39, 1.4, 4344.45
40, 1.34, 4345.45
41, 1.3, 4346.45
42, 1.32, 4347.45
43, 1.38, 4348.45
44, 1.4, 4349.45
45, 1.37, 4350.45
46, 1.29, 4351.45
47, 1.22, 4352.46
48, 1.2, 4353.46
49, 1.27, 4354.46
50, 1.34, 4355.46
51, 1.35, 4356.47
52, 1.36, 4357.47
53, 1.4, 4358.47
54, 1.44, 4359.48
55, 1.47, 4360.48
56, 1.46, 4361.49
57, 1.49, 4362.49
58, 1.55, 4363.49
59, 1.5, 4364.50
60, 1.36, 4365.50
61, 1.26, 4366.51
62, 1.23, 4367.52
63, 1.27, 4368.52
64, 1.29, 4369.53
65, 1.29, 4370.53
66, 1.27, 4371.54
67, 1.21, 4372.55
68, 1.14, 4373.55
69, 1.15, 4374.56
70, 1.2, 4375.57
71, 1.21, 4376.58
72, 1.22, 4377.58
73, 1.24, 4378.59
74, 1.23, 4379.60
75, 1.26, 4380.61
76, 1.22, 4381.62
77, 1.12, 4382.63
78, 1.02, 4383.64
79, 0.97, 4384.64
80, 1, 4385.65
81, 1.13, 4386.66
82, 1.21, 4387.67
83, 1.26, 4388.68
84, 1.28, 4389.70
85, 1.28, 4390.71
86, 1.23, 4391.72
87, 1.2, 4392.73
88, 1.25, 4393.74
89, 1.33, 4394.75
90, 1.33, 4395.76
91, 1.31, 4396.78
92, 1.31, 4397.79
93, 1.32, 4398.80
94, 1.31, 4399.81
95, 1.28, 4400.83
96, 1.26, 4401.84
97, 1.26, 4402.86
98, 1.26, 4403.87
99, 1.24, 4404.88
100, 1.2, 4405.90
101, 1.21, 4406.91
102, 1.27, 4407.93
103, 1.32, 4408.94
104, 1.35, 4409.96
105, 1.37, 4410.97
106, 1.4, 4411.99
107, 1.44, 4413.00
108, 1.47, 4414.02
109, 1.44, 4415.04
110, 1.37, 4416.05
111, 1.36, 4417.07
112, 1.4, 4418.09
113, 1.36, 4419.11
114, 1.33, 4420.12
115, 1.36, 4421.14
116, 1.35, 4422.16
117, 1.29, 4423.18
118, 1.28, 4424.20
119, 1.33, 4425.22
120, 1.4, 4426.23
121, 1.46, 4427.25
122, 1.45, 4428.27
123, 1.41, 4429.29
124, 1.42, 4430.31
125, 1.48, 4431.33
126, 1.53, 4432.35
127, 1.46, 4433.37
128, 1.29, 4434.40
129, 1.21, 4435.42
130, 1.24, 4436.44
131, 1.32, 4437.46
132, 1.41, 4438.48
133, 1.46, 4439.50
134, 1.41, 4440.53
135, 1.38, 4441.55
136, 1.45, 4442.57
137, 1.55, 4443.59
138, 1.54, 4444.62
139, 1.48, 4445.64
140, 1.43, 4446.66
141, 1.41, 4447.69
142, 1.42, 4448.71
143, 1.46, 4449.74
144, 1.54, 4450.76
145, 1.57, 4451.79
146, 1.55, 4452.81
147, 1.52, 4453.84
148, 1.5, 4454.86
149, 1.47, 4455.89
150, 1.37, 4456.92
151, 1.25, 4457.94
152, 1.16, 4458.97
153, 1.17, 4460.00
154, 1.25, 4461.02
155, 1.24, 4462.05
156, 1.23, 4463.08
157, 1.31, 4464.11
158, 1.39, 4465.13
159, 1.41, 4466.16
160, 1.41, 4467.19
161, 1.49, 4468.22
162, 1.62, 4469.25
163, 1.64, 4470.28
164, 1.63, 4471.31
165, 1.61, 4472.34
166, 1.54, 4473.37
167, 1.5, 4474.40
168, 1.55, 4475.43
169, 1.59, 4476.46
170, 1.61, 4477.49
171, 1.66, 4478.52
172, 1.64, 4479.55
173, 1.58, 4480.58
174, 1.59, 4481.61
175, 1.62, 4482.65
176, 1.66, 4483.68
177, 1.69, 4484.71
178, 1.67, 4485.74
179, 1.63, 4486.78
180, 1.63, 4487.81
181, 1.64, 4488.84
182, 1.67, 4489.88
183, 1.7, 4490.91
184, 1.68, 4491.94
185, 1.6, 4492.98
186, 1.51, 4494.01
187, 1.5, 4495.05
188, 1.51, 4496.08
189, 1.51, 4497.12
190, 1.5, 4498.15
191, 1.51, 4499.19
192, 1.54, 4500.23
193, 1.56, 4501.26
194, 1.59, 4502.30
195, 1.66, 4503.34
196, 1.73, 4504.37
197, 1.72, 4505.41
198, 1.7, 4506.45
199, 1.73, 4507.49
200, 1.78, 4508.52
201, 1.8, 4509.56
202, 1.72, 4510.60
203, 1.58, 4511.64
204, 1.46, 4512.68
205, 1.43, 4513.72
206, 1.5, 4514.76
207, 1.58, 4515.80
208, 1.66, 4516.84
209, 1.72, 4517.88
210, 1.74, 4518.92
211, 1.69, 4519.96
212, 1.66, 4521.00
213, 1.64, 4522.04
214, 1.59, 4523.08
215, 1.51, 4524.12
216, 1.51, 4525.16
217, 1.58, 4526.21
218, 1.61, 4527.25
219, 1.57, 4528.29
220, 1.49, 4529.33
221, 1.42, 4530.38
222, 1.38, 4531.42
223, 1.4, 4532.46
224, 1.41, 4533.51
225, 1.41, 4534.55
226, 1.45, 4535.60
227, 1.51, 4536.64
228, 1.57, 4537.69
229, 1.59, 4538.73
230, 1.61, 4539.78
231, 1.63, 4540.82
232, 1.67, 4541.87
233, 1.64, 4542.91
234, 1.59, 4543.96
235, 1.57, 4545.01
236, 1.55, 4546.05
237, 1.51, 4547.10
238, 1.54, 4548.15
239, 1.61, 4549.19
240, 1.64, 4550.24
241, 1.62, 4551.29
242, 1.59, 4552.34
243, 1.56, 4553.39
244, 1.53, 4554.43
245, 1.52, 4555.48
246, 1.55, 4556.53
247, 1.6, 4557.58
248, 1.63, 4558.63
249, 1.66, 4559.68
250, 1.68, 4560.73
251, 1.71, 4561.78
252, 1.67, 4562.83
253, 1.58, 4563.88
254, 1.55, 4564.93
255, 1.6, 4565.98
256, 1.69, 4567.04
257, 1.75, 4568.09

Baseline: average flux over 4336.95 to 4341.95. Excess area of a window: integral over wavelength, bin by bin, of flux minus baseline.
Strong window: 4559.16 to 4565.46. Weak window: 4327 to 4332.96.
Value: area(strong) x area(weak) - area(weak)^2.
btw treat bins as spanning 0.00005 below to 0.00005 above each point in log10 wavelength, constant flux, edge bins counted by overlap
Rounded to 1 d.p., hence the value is 1.8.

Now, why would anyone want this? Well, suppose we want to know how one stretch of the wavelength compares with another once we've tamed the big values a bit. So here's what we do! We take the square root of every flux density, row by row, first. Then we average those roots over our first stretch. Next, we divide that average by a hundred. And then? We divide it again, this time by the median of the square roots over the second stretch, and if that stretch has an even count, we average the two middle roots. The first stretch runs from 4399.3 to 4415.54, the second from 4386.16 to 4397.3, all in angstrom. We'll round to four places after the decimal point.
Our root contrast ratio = 0.0102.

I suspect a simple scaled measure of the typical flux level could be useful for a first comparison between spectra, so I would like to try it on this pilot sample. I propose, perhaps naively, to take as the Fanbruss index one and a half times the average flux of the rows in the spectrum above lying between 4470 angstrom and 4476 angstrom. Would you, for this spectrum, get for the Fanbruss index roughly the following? 2.4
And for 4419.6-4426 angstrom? 2.0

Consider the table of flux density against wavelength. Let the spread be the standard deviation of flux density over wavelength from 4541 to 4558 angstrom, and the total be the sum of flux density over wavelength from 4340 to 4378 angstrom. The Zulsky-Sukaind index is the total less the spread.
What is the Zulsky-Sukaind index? 49.9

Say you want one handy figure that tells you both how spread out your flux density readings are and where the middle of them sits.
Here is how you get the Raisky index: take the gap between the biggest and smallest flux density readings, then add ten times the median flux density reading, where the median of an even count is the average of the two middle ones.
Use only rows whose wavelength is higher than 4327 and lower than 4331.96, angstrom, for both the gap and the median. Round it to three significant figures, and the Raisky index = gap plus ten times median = 13.6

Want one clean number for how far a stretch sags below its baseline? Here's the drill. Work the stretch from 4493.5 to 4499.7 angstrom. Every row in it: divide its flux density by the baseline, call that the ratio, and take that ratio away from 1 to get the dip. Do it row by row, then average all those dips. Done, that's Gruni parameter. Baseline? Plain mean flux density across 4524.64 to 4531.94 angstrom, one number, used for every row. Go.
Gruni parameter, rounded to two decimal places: 0.00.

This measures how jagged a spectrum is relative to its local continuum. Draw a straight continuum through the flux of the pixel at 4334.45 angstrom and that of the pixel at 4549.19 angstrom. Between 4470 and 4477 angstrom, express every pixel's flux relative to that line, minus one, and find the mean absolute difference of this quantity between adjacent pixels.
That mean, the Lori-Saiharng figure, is 0.025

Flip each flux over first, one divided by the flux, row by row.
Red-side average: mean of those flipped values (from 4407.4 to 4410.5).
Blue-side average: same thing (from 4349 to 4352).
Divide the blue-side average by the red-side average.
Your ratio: 1.0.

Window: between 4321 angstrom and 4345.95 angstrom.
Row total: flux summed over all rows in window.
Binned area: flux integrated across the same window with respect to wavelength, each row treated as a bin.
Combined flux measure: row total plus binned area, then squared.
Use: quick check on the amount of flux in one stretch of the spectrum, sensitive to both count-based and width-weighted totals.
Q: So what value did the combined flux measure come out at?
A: 4046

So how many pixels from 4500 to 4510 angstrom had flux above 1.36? 10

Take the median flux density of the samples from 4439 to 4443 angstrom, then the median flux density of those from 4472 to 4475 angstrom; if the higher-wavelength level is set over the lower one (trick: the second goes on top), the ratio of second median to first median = 1.08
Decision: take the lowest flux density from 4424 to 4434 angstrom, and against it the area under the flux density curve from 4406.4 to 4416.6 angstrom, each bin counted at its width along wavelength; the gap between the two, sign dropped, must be 12.6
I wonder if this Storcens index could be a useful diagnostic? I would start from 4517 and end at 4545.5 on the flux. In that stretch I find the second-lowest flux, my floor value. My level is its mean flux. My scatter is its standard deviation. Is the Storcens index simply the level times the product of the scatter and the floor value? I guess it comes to 0.22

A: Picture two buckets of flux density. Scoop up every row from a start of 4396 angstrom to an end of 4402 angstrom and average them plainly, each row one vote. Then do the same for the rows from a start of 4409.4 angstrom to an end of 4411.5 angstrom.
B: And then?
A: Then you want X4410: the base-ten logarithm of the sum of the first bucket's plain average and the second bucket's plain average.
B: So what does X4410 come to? 0.425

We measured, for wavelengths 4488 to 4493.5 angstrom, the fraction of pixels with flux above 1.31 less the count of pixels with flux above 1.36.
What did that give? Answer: -4.0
